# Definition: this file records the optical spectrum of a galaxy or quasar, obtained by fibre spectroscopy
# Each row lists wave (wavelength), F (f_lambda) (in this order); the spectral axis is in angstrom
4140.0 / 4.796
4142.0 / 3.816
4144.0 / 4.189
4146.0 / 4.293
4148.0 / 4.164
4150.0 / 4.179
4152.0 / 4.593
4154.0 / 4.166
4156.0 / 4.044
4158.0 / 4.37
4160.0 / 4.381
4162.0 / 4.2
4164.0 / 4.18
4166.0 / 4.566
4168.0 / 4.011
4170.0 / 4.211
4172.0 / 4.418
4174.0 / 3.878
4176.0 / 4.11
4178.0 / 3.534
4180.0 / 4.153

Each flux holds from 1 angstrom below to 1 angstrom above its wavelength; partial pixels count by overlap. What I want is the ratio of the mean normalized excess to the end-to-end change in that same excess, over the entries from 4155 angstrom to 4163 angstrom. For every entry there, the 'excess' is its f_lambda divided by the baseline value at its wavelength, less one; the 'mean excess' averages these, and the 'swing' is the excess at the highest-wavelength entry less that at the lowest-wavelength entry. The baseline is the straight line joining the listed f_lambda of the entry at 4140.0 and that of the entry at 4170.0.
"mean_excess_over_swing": -0.66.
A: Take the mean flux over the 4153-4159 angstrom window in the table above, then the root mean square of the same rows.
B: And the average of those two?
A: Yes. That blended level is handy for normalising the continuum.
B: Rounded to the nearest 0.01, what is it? 4.19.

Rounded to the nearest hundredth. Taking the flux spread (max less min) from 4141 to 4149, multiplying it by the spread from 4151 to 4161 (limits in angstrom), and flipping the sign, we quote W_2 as -0.26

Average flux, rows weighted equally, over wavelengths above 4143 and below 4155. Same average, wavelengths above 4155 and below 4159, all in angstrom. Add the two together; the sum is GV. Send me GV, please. 8.471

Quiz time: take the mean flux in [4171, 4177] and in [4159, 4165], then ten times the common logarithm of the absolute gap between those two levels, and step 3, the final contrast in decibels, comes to -9.3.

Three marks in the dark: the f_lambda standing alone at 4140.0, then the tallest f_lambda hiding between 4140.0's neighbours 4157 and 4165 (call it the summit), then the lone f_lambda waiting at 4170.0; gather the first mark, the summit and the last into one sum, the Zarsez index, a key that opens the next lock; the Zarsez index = 13.4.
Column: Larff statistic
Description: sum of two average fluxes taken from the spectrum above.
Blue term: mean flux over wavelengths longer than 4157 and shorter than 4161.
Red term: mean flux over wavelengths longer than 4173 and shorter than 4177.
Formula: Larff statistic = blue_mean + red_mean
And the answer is 8.37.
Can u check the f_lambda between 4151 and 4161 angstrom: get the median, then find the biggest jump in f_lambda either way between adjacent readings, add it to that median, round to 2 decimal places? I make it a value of 4.80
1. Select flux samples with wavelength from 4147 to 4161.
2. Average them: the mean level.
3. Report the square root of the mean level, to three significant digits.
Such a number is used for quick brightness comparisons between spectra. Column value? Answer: 2.07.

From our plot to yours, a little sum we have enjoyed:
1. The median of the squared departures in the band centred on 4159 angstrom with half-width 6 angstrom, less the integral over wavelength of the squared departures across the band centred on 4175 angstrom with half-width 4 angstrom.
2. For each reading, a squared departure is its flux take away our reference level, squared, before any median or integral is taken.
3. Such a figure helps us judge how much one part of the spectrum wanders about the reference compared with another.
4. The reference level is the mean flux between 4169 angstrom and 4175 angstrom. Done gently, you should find -1.1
